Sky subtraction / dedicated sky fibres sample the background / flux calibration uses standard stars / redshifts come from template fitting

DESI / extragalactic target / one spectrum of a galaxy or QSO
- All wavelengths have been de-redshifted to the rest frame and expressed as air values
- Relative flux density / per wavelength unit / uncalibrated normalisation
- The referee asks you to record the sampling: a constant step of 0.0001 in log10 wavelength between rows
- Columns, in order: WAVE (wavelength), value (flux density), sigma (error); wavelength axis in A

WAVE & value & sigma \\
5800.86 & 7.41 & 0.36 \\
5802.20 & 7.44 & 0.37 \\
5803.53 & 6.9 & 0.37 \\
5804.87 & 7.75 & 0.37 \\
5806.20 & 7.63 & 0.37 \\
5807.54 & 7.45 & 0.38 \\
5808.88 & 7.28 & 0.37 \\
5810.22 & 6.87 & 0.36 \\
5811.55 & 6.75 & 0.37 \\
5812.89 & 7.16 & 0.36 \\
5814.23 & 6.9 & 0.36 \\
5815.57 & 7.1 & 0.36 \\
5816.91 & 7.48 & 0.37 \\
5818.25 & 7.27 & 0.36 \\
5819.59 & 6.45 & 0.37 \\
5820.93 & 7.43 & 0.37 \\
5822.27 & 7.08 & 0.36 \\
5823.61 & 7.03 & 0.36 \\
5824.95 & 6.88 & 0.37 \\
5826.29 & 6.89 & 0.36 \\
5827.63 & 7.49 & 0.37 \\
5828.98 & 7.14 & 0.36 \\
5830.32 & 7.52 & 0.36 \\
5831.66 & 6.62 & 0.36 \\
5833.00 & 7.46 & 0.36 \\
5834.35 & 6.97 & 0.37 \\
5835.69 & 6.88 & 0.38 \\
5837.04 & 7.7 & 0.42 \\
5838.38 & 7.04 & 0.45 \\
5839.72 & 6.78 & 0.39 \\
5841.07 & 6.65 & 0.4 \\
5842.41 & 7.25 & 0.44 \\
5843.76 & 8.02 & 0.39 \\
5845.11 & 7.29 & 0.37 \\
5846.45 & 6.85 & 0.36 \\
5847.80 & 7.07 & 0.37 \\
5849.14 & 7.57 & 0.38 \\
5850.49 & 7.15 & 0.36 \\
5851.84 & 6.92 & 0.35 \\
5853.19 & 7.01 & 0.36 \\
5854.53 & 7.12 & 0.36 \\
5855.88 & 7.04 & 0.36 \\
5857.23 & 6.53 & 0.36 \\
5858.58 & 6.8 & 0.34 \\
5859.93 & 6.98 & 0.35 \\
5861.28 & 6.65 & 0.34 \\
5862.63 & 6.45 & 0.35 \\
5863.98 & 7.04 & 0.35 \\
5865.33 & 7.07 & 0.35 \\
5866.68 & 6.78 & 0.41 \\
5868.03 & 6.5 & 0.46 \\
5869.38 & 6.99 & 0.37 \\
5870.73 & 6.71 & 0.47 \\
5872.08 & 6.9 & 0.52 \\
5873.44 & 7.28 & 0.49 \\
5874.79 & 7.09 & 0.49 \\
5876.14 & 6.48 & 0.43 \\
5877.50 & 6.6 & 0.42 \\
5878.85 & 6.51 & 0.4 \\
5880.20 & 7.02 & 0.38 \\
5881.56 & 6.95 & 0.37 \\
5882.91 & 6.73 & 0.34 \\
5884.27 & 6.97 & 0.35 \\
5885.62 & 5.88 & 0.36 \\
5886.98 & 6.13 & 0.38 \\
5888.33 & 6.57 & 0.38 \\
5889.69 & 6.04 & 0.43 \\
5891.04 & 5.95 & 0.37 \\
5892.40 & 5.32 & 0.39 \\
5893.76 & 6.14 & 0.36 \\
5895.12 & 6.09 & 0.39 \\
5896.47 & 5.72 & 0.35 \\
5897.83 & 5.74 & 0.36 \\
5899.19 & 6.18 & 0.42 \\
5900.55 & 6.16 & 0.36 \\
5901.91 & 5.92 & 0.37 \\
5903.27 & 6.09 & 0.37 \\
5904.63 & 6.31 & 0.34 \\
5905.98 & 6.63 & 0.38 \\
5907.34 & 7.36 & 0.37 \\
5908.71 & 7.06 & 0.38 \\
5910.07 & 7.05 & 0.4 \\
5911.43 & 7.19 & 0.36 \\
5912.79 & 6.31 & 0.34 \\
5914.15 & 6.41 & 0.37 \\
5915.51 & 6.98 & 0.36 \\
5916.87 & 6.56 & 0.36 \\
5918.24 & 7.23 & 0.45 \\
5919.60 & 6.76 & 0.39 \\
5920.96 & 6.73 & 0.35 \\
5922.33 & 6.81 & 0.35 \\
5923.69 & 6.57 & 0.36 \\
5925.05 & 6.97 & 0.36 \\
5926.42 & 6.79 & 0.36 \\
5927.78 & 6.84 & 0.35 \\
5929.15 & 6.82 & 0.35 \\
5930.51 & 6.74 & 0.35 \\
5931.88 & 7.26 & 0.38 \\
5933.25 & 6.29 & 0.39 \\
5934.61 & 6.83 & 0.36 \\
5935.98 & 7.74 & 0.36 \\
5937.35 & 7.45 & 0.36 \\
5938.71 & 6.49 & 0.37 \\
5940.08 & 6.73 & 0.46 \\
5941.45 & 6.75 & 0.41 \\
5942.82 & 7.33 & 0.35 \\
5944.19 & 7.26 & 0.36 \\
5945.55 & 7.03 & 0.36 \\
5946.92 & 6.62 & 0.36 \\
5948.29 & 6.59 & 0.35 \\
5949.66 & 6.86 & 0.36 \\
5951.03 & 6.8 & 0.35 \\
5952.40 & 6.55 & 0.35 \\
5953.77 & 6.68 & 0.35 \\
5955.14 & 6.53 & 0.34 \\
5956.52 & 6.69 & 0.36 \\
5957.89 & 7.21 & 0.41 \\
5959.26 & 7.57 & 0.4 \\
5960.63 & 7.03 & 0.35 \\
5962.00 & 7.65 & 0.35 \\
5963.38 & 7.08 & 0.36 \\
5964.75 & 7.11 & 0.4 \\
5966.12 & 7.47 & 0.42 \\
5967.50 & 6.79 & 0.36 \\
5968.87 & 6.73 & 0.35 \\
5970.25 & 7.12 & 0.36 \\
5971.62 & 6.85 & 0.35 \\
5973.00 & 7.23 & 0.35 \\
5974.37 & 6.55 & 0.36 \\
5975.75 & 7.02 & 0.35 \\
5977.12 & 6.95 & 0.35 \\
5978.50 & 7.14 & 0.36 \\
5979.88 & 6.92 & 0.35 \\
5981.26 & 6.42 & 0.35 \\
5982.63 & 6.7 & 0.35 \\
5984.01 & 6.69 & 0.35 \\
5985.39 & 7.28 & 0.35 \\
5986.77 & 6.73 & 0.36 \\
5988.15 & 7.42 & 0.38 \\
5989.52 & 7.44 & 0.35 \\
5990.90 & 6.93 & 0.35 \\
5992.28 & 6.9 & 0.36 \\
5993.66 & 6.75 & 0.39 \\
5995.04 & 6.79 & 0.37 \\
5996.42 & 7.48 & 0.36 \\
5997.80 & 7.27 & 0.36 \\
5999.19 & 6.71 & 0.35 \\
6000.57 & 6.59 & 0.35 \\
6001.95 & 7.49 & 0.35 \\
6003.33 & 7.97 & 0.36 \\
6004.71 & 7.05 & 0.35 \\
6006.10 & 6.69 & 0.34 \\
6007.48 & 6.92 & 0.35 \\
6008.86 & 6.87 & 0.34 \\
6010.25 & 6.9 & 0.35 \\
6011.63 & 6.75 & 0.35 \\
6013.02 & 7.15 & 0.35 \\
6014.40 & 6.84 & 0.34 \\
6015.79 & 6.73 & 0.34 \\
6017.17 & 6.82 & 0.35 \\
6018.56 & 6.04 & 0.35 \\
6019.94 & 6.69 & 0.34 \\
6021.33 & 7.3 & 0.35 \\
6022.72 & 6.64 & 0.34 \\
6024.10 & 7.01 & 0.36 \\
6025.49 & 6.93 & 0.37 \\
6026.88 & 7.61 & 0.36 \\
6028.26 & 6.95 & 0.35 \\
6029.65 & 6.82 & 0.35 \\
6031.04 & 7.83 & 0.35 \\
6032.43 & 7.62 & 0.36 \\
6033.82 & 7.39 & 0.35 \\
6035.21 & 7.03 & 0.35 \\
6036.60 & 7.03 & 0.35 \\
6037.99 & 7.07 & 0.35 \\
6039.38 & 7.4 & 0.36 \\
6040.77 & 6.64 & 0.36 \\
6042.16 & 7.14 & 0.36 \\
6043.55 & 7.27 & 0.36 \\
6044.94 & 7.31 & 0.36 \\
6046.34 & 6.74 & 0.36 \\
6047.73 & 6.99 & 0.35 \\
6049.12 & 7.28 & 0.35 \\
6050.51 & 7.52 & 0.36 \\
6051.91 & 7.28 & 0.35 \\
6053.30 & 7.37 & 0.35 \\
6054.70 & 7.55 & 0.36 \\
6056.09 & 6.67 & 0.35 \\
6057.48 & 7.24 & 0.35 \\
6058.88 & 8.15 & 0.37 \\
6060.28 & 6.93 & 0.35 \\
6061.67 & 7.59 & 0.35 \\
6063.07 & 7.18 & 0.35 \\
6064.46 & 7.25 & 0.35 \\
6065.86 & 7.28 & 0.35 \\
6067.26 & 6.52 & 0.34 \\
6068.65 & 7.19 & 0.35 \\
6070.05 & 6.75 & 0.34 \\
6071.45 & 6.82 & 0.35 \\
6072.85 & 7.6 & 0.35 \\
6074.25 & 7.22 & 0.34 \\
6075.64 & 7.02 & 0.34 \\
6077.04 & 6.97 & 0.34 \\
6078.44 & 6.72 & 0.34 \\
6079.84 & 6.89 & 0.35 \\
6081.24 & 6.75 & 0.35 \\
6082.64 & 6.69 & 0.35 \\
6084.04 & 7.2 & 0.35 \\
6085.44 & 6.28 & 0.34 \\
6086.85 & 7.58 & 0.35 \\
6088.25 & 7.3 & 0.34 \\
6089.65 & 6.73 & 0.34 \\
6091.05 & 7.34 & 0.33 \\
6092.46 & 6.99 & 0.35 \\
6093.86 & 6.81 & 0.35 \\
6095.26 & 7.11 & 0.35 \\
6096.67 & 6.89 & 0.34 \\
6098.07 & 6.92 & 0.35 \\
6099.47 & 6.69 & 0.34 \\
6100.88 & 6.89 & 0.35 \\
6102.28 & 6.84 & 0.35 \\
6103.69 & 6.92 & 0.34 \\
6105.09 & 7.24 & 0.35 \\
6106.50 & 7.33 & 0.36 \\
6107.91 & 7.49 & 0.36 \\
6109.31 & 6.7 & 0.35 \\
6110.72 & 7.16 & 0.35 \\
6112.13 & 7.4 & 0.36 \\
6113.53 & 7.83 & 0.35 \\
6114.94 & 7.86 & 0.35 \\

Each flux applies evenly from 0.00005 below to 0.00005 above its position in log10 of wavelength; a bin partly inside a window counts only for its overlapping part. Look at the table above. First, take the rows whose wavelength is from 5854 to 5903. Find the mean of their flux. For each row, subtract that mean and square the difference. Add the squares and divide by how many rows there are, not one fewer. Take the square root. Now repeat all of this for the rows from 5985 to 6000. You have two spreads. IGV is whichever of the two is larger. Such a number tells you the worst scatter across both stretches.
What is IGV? 0.481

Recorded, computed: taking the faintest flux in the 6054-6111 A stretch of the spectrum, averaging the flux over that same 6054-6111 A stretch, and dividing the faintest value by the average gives 0.890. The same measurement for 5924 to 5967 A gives 0.904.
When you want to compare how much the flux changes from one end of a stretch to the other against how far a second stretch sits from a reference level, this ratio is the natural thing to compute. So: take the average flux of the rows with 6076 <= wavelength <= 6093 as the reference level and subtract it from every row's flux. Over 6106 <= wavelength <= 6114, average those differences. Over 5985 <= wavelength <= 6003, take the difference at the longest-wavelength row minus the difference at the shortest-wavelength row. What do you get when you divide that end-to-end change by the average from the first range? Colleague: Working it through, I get 1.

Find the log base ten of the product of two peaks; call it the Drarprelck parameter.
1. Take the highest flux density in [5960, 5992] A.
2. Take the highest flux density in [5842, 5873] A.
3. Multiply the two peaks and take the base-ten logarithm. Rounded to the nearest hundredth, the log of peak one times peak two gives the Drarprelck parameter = 1.79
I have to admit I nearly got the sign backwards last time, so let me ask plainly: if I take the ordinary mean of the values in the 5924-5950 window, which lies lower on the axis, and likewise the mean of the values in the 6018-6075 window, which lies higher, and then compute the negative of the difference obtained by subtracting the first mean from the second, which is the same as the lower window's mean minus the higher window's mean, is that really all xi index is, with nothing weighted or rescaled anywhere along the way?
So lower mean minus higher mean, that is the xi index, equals -0.23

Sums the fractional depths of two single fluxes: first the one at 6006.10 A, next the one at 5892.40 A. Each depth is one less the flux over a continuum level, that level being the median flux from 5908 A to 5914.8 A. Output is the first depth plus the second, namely 0.30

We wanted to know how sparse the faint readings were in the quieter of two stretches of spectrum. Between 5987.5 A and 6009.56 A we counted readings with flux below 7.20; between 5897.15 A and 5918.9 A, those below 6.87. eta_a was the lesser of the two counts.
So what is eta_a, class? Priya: 10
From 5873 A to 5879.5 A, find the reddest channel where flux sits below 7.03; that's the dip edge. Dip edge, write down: 5878.85 A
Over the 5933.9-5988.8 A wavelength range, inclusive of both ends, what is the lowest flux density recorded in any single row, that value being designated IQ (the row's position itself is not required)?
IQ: 6.42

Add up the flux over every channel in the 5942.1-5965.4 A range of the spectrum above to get 119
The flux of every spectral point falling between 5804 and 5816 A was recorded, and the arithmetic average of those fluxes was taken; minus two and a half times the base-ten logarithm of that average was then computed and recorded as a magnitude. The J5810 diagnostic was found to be -2.14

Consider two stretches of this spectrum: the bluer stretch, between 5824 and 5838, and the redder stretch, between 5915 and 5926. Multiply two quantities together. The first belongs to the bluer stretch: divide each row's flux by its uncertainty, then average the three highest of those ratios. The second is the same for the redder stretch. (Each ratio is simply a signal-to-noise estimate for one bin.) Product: 400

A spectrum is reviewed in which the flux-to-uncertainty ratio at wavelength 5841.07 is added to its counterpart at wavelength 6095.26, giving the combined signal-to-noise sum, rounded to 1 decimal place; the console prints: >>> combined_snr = 36.9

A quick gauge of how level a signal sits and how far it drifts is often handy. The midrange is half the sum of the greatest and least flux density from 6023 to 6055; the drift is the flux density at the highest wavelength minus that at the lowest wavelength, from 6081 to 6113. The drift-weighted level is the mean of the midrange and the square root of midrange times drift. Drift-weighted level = 4.7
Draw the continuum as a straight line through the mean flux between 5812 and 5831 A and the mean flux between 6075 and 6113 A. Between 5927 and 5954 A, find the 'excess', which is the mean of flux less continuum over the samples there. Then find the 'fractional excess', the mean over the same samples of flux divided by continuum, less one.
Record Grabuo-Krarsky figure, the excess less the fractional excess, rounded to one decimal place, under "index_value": -0.2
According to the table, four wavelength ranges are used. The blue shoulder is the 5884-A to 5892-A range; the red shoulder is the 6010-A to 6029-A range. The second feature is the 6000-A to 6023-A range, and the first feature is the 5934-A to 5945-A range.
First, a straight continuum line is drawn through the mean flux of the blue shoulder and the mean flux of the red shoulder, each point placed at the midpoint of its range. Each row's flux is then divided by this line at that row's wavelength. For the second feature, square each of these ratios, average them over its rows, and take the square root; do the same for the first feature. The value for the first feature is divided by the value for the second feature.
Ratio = 1.08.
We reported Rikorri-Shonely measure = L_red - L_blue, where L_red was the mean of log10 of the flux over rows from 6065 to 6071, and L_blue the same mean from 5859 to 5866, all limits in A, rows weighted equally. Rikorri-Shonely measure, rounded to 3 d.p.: 0.006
